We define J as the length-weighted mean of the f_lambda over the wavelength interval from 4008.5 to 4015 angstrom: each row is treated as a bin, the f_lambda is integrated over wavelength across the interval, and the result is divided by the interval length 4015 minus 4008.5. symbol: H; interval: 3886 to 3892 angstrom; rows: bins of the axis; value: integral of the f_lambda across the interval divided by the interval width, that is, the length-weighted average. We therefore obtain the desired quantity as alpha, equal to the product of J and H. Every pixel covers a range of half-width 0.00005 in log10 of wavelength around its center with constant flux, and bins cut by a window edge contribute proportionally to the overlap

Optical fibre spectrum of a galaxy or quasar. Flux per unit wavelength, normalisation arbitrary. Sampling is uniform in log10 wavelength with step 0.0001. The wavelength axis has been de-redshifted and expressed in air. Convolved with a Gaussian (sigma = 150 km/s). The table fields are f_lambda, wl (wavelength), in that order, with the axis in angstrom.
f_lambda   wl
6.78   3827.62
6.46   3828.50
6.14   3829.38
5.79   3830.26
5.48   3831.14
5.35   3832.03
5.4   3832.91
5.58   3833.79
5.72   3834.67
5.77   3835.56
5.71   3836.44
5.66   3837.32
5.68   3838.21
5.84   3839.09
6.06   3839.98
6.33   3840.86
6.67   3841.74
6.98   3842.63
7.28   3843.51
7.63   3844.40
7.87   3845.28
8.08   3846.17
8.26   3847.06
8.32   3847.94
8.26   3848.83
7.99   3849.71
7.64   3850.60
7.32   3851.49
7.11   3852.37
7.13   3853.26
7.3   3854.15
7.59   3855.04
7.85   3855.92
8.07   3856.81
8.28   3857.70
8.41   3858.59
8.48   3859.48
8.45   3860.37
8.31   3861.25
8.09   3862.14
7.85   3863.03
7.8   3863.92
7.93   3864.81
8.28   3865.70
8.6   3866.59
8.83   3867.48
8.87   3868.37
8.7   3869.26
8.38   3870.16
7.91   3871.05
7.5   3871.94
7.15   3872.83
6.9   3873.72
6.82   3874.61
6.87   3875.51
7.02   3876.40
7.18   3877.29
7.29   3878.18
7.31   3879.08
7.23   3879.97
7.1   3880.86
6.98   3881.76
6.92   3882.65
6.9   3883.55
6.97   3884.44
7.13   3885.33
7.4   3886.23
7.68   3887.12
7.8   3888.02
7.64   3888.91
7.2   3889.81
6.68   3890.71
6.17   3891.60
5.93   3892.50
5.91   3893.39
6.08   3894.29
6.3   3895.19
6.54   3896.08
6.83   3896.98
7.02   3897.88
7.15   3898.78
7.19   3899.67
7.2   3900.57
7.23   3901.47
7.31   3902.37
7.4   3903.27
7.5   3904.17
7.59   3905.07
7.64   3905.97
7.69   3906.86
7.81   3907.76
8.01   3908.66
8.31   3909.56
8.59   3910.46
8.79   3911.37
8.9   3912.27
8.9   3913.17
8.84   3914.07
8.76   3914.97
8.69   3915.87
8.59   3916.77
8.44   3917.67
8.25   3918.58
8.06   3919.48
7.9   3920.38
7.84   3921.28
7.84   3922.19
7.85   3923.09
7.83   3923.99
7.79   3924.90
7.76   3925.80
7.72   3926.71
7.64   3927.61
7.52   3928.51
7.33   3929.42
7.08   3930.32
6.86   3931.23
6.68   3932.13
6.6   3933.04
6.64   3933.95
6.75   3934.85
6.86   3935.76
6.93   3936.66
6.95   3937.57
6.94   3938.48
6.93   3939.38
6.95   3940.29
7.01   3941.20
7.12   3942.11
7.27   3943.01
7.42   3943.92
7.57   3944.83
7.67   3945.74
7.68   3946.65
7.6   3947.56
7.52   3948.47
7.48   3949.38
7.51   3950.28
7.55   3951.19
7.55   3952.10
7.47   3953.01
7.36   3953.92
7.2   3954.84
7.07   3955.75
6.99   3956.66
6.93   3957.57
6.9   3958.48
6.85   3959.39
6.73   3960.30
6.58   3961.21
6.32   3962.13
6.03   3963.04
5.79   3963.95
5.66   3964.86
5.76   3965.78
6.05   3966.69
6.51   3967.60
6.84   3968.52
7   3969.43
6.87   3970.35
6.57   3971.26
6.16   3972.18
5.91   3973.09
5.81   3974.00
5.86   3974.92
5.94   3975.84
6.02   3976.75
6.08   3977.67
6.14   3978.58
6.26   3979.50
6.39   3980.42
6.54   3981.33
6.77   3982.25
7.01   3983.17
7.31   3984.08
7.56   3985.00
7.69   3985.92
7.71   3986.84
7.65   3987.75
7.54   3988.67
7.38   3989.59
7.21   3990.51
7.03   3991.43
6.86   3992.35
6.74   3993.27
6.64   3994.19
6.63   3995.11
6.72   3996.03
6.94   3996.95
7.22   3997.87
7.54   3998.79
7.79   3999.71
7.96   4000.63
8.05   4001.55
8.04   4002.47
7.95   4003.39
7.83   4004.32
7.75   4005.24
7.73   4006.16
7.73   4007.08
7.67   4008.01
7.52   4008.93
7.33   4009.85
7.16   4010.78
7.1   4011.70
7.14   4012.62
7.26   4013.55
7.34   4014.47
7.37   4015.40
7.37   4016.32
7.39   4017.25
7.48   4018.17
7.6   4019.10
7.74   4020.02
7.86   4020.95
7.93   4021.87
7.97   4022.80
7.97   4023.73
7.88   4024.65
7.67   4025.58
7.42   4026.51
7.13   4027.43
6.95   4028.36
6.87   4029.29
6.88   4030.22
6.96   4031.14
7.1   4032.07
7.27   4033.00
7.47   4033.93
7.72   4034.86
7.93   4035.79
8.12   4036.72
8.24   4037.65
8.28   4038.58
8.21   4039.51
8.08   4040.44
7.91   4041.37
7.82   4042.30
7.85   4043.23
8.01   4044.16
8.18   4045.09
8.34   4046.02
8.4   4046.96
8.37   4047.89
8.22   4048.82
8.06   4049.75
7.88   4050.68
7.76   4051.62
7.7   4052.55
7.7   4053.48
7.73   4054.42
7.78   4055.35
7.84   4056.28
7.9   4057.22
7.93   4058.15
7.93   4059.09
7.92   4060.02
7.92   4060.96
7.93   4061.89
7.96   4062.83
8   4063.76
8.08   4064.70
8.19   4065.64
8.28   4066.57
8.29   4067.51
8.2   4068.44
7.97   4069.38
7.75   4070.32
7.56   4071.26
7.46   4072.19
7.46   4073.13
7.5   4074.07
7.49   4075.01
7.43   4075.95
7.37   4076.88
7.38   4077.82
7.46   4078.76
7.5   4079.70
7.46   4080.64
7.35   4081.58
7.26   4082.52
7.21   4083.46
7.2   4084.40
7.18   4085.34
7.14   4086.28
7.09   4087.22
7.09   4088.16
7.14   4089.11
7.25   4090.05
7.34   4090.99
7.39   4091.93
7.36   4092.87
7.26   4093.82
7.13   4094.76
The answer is 52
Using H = 7.2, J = 7.26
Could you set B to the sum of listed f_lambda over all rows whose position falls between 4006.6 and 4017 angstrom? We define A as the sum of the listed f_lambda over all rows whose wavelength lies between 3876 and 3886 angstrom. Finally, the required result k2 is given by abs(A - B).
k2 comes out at 3.0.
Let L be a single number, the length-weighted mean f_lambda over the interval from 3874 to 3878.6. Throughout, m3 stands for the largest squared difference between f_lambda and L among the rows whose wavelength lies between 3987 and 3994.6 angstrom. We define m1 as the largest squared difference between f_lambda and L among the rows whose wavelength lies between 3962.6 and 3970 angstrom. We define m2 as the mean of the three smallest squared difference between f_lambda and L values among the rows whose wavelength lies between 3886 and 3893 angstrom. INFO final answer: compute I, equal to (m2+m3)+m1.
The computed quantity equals 2.4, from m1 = 1.9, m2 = 0.10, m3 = 0.38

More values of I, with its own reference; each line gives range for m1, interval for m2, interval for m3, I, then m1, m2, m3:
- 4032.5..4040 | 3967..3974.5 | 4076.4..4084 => 1.8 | 1.6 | 0.02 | 0.22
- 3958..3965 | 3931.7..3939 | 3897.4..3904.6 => 2.1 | 1.9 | 0.01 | 0.22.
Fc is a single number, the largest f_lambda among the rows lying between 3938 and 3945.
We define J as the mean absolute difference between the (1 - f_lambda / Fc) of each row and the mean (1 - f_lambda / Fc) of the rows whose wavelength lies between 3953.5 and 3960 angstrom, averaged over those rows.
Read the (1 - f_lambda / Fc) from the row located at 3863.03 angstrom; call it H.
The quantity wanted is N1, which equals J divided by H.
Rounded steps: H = -0.037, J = 0.019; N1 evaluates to -0.5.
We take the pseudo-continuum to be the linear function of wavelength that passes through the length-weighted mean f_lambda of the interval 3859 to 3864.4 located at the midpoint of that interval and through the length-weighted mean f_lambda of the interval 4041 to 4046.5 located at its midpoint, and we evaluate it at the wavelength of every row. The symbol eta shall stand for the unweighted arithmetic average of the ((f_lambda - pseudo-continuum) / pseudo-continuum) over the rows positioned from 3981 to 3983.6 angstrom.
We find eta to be -0.16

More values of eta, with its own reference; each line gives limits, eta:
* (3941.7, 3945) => -0.09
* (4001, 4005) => -0.01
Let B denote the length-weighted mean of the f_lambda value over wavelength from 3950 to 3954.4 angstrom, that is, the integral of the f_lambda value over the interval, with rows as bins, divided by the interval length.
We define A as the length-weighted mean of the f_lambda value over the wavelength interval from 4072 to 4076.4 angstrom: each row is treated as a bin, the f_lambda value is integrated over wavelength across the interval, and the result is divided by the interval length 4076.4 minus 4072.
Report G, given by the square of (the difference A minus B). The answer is 0.00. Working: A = 7.5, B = 7.47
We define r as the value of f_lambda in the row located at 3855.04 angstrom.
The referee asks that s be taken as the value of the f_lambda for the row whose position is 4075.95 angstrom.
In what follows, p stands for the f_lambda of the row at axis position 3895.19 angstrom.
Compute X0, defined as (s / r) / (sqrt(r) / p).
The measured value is 2.24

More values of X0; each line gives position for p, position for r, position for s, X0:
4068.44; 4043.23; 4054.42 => 2.88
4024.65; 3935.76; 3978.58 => 2.69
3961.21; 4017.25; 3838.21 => 1.86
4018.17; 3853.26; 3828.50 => 2.54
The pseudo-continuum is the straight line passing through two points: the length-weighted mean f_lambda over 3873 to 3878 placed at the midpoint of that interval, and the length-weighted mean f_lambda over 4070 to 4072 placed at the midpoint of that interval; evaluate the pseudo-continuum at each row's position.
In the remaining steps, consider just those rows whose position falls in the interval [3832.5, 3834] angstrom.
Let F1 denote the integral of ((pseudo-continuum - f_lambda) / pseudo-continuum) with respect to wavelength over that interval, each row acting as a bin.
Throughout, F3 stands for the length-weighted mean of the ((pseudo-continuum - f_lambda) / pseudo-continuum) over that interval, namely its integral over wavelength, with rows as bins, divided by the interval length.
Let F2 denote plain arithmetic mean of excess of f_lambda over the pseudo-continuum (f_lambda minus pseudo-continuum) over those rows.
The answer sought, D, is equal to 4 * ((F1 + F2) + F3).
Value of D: -3.4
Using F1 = 0.30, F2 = -1.4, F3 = 0.20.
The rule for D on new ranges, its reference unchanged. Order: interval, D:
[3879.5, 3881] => 0.4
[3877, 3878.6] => 0.6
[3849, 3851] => 1.9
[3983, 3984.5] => -0.5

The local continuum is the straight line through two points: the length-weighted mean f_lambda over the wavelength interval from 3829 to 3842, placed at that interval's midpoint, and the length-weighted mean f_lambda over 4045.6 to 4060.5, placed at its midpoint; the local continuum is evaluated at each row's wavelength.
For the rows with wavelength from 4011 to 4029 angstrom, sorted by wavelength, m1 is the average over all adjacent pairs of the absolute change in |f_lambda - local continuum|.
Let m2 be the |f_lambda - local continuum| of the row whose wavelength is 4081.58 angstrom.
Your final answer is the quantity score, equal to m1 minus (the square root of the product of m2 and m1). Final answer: -0.20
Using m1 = 0.098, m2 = 0.9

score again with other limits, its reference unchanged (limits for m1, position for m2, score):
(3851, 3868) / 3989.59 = 0.09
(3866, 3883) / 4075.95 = -0.19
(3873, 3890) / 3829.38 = -0.10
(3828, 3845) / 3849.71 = -0.44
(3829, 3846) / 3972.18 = -0.25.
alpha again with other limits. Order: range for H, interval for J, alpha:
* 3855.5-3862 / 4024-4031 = 60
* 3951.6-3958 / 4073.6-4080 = 54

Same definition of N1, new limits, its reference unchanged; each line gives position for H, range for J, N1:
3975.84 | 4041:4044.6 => 0.0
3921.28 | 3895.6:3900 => -0.8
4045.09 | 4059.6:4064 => 0.0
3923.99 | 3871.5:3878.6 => -0.7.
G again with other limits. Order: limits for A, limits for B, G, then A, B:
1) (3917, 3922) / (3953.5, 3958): 1.00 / 8.1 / 7.10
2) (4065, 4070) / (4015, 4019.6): 0.51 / 8.2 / 7.45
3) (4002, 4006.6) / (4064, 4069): 0.11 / 7.9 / 8.19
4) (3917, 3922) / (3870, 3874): 0.30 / 8.1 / 7.55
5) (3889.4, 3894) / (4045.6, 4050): 3.70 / 6.4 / 8.28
